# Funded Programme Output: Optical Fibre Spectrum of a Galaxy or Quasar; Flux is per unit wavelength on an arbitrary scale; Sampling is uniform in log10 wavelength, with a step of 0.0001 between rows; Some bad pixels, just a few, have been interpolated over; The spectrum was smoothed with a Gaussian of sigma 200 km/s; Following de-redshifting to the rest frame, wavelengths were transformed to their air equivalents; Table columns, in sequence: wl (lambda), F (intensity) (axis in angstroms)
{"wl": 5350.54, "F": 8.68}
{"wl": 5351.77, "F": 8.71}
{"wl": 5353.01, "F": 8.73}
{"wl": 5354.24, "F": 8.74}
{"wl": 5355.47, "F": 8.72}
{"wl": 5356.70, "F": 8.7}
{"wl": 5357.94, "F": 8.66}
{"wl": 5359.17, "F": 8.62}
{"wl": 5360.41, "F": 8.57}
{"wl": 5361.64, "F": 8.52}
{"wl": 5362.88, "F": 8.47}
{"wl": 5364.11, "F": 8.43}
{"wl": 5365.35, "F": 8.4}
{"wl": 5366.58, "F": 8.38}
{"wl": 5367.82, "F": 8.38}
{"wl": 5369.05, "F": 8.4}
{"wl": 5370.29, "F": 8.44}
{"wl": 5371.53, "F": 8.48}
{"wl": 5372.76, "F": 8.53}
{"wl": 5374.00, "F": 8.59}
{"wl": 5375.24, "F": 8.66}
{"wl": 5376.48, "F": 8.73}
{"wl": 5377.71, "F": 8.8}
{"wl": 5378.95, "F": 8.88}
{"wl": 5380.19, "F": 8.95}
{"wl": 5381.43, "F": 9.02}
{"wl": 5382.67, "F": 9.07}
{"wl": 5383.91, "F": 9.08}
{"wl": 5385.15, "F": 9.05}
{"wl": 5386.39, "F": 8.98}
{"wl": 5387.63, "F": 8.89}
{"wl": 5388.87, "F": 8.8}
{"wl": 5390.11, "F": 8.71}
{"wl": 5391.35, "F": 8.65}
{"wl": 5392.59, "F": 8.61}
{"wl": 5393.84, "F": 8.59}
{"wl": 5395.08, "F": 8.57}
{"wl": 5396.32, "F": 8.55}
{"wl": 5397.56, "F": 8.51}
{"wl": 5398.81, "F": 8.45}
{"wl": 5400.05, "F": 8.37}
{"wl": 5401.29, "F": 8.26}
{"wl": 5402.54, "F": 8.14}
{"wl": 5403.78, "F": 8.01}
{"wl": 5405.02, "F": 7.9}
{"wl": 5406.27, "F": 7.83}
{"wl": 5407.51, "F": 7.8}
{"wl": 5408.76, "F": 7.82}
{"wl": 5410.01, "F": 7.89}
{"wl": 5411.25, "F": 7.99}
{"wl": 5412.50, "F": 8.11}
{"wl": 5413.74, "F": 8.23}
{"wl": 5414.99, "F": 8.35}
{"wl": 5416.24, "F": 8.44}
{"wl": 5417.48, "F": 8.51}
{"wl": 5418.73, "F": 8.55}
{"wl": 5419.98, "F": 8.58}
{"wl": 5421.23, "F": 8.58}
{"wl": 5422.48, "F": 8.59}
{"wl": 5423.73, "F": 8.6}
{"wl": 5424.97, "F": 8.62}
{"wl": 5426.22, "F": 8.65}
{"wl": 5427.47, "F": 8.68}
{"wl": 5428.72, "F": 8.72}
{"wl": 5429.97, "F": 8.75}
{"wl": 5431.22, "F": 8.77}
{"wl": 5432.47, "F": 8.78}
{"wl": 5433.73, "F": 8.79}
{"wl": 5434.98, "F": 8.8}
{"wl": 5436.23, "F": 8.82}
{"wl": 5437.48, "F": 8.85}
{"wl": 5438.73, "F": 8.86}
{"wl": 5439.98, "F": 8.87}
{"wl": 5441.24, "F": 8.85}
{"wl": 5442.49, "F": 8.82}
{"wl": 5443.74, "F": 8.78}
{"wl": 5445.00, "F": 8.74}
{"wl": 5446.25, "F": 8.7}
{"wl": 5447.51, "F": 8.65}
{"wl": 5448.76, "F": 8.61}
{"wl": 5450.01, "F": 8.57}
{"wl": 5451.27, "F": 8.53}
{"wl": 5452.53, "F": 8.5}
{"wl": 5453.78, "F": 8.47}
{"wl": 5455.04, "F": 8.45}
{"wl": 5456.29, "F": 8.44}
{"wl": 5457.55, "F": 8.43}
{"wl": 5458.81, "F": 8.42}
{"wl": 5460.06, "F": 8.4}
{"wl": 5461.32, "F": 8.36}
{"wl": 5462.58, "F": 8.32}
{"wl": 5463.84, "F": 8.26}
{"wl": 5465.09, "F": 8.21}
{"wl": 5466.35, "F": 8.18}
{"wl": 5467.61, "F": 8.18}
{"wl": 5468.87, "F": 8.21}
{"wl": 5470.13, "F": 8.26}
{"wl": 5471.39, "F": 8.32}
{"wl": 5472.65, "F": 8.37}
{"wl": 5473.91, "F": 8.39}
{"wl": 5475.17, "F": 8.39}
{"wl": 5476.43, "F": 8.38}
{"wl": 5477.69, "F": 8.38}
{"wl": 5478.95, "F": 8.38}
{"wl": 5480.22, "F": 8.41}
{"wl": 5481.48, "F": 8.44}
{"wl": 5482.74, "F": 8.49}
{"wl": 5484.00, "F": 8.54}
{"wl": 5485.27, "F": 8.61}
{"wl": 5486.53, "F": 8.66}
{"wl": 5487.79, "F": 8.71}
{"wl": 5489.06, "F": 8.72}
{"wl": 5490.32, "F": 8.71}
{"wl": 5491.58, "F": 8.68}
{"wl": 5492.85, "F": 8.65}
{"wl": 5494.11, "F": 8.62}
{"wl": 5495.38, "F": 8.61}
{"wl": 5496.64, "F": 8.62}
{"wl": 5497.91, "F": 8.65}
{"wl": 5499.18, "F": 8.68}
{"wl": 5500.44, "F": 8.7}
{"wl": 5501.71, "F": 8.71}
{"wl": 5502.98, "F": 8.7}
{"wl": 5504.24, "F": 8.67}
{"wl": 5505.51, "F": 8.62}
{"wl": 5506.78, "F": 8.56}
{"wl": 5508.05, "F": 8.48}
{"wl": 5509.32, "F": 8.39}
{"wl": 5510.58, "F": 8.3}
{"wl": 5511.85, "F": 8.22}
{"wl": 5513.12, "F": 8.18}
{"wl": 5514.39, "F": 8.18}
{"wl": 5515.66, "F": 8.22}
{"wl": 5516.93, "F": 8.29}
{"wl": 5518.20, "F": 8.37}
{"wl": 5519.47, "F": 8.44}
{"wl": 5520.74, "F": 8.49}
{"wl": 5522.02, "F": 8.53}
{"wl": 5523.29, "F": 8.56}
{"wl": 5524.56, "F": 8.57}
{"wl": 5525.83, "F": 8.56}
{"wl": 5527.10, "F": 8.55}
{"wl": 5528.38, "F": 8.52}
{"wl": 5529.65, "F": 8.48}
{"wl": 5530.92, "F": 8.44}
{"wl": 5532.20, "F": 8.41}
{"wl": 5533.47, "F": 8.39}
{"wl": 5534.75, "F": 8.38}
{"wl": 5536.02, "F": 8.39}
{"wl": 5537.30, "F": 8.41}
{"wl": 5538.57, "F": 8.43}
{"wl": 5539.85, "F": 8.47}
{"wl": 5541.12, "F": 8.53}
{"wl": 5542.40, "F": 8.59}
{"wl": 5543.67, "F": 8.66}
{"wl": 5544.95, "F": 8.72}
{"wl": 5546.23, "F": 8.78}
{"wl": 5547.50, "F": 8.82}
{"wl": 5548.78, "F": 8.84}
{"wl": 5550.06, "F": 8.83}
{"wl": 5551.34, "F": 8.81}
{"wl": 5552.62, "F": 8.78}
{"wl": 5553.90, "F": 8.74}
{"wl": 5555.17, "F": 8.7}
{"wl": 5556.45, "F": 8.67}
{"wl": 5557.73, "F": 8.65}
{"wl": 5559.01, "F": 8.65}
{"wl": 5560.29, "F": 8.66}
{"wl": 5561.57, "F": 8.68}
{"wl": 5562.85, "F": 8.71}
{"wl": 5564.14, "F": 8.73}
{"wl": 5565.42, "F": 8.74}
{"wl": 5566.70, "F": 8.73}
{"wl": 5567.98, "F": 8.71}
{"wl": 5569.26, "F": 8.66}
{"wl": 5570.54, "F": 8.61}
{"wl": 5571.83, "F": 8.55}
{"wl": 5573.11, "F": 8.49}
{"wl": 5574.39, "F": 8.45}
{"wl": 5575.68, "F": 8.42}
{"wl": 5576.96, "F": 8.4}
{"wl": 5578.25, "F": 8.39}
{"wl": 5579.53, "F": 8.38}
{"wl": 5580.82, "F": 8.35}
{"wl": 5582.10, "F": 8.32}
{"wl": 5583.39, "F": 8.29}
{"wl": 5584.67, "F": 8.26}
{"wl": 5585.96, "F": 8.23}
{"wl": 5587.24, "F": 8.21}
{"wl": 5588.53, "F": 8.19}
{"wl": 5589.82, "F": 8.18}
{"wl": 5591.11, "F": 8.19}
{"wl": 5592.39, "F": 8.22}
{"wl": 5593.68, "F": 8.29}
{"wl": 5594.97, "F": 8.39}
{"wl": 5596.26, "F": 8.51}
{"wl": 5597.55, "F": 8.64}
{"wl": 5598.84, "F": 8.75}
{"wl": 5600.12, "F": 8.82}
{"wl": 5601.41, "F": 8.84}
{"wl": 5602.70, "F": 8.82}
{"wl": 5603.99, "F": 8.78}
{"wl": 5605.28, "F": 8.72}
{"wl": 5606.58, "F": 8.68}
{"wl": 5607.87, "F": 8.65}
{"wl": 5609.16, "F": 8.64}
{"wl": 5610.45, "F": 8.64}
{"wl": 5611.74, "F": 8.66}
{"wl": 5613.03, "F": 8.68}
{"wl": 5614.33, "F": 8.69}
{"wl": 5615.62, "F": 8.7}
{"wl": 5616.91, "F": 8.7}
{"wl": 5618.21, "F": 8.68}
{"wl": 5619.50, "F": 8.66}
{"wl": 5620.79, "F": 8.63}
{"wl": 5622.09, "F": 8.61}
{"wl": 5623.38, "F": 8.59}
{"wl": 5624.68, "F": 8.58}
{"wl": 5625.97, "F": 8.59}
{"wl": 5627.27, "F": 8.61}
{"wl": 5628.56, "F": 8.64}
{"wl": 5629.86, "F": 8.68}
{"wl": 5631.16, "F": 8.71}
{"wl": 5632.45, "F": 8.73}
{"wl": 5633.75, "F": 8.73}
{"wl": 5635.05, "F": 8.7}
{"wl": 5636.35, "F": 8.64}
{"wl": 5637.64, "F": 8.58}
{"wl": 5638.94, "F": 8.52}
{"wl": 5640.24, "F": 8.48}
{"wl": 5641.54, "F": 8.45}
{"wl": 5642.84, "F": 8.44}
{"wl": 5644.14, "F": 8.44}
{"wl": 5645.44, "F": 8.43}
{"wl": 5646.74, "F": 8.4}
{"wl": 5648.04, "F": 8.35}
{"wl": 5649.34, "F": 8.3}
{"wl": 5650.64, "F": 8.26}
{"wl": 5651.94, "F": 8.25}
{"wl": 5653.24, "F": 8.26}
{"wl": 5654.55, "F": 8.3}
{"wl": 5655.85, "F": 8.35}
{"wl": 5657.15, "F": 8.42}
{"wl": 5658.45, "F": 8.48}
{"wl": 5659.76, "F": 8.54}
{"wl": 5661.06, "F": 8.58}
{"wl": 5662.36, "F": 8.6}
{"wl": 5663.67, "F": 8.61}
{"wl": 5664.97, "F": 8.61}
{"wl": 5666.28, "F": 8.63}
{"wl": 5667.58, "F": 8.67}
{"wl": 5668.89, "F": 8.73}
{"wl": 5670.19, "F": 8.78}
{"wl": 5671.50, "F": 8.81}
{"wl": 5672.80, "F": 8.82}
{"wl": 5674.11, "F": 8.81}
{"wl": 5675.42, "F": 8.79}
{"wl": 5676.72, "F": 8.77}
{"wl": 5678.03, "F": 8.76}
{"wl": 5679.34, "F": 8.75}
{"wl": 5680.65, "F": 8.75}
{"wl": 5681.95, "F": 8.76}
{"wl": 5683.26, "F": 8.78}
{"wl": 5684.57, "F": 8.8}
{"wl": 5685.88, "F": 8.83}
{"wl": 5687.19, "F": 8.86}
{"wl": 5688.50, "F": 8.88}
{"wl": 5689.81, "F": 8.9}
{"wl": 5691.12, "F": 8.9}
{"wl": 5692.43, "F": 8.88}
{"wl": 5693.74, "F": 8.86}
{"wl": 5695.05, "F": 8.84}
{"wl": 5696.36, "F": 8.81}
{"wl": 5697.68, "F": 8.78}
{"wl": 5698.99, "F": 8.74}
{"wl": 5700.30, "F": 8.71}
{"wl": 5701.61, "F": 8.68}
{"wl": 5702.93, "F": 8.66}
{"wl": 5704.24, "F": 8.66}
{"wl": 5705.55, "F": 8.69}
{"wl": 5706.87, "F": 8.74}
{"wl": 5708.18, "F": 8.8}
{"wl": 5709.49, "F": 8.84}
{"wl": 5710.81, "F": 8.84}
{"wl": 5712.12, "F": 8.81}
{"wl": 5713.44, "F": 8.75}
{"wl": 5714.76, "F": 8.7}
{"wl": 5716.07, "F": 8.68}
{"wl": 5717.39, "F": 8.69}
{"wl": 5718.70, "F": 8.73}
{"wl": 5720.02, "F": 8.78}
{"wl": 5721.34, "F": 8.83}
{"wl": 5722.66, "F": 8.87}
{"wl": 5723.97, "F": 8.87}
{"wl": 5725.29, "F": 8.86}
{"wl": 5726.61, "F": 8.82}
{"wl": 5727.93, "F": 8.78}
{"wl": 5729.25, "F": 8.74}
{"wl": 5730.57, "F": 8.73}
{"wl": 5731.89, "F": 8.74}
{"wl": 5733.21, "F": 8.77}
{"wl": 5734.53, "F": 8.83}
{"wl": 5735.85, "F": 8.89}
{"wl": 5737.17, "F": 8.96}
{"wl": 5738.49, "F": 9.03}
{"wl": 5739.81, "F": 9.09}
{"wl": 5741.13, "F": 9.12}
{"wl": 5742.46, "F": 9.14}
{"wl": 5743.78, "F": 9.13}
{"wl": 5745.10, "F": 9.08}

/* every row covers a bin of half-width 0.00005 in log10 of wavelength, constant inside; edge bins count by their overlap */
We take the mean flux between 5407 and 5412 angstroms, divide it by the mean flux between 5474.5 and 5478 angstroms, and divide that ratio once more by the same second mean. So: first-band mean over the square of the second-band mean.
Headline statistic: 0.112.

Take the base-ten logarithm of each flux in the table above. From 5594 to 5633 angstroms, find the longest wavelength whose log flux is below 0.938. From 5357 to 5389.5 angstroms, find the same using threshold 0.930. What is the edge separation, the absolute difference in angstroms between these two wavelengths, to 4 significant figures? 257.0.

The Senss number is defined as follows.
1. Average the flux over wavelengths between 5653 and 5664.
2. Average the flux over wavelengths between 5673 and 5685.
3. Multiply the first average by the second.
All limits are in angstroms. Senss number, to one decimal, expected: 74.2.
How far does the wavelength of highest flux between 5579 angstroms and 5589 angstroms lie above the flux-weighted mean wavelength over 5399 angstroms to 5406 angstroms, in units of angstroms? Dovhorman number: 177.0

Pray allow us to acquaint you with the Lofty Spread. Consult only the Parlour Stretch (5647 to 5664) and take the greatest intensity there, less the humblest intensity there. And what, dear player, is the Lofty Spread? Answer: 0.36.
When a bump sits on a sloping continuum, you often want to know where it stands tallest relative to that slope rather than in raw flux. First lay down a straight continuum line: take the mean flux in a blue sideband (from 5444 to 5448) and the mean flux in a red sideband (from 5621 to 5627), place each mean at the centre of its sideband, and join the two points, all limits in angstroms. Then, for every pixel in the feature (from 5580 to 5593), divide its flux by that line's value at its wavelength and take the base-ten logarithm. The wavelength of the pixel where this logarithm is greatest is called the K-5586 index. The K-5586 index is 5580.82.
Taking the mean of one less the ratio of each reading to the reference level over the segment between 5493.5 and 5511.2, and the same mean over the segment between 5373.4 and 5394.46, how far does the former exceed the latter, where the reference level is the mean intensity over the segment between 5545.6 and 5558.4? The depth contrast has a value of 0.03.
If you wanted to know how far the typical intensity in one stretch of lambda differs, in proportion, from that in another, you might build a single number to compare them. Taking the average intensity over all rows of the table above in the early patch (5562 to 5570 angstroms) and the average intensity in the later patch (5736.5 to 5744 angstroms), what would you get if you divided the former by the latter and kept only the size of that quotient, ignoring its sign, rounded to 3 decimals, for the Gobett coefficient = 0.960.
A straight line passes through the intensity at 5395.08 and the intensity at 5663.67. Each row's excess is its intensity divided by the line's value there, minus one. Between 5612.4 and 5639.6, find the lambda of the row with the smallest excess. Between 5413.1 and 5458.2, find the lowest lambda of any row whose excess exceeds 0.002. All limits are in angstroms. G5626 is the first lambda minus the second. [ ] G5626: 215.2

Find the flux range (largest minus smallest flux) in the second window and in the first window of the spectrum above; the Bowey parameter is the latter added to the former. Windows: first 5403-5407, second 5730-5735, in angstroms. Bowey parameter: 0.28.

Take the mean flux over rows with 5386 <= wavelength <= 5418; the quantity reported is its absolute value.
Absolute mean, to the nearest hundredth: 8.34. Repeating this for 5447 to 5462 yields 8.49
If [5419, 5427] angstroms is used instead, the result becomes 8.60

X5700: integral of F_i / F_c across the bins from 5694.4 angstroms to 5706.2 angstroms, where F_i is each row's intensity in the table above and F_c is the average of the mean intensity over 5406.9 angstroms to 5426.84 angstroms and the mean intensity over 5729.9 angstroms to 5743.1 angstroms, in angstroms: 11.9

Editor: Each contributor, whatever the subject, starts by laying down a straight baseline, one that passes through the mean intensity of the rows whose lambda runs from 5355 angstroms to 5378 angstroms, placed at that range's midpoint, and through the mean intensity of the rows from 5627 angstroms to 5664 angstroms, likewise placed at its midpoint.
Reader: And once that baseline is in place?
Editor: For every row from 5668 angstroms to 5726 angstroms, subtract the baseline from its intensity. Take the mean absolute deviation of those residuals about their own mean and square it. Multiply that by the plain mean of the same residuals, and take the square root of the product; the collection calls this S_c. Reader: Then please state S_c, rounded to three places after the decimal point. 0.030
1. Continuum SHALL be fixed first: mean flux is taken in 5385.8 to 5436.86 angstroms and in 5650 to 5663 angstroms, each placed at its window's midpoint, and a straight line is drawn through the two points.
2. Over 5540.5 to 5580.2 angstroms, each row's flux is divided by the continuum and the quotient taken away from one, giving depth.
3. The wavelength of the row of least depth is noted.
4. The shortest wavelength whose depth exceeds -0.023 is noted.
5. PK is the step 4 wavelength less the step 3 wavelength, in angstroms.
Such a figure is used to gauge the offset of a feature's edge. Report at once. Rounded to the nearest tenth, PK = -7.7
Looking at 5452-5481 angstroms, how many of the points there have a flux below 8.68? 23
